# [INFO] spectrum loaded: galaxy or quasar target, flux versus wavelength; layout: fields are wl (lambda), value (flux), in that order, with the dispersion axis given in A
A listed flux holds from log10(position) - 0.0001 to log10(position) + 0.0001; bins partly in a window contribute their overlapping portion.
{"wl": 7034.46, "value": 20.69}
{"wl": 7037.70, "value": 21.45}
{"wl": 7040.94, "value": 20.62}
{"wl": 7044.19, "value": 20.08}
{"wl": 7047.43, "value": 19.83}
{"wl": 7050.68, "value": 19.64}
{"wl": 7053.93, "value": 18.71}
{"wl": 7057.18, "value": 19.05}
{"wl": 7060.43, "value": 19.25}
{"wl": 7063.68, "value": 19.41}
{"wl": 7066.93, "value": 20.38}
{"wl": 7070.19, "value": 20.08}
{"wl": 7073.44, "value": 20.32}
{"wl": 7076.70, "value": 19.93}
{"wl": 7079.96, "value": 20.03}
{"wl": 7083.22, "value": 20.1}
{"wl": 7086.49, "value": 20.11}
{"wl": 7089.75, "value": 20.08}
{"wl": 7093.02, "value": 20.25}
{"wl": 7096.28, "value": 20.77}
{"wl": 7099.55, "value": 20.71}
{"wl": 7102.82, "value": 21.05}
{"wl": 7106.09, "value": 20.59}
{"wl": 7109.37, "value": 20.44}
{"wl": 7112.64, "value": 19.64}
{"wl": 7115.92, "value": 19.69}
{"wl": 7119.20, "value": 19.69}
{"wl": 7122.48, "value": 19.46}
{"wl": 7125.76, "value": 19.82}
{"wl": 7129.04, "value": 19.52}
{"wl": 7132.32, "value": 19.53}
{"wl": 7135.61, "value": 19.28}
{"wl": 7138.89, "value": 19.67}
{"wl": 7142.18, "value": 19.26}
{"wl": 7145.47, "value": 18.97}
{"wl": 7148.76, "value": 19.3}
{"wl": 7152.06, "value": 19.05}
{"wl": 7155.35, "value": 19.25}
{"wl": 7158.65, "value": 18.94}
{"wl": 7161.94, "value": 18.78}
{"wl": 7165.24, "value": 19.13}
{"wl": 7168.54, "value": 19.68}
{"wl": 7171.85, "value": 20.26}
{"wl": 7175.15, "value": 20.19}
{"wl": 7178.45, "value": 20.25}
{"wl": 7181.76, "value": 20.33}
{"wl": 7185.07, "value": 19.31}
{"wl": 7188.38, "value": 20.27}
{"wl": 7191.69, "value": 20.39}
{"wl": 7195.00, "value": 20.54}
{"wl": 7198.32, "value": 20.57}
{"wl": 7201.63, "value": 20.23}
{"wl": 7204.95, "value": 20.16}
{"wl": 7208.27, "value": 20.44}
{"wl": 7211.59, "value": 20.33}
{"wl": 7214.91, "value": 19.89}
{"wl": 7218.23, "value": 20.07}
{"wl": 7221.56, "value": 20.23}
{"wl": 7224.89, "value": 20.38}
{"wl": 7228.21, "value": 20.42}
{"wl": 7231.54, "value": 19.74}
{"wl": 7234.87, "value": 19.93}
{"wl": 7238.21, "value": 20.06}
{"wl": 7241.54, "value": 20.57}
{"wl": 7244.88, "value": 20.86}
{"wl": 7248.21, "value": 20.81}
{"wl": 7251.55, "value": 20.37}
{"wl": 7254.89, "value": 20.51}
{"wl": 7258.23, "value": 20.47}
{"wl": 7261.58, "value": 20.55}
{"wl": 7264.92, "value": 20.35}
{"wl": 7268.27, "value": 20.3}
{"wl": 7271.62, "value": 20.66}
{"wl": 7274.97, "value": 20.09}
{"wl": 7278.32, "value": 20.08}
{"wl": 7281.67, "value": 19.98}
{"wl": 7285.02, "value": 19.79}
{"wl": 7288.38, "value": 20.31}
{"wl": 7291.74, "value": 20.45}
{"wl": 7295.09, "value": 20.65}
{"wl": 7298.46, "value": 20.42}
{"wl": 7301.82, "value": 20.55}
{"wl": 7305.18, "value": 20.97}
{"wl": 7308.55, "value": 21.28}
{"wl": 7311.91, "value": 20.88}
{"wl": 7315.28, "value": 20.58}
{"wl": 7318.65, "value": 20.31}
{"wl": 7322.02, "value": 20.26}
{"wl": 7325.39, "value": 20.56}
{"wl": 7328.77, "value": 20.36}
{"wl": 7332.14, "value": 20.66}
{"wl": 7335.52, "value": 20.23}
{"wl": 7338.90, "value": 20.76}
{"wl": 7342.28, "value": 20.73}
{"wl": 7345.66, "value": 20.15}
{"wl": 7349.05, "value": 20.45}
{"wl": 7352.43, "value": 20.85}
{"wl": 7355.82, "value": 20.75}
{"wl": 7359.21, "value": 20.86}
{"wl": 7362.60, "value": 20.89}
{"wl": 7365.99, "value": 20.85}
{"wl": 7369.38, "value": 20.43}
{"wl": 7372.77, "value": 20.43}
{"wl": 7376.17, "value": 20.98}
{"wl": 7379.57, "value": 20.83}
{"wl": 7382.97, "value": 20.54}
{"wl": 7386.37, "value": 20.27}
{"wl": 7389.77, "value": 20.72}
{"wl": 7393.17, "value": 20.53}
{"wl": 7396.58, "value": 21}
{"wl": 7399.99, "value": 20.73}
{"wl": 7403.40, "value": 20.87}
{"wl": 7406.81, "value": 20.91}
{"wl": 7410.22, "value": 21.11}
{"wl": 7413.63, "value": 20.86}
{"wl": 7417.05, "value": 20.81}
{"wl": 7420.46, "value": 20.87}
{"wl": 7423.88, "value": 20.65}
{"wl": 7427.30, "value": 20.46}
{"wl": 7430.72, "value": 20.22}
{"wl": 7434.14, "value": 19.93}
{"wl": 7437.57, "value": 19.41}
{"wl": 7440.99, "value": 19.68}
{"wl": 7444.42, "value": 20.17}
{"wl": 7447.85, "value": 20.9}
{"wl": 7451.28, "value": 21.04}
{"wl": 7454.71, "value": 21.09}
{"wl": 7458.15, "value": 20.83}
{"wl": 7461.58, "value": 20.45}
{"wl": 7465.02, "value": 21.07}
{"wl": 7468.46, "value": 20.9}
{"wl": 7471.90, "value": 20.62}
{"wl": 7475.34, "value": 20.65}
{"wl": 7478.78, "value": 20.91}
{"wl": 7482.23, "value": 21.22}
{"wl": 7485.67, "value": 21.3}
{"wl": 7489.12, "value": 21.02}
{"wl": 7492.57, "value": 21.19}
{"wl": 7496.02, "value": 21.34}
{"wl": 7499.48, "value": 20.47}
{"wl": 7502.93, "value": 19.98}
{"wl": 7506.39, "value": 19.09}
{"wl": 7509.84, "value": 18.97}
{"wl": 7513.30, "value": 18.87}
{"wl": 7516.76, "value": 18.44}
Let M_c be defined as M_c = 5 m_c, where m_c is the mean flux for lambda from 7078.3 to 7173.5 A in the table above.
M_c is 99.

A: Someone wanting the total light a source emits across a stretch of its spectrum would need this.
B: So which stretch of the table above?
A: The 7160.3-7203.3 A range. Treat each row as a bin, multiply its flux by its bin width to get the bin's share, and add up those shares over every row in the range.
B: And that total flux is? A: 860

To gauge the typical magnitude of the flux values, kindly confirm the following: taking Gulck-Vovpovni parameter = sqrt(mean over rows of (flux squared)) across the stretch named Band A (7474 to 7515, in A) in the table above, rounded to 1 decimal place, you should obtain 20.4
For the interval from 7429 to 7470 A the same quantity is 20.5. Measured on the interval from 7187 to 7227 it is 20.3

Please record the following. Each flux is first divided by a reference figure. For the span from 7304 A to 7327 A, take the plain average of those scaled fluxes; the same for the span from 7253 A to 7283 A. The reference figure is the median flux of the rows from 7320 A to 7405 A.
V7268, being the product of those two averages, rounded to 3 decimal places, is 0.980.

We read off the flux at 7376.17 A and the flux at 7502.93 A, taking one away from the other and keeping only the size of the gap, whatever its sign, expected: 1.0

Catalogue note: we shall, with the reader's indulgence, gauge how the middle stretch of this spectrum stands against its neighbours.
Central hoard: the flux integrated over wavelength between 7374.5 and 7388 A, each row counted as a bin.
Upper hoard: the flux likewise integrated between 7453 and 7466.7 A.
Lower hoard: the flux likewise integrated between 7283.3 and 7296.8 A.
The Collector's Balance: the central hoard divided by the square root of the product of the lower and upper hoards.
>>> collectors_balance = 1.00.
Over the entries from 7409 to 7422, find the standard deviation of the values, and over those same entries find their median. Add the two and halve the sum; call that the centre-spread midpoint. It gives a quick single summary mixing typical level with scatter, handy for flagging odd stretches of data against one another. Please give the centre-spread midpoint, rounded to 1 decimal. 10.5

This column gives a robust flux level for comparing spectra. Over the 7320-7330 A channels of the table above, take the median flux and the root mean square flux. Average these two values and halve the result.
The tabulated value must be 10.2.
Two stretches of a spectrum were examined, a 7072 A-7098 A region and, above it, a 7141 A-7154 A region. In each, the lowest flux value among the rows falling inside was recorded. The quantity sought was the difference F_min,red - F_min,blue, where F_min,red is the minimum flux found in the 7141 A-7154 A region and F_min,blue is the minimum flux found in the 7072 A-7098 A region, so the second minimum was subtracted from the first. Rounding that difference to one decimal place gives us -1.0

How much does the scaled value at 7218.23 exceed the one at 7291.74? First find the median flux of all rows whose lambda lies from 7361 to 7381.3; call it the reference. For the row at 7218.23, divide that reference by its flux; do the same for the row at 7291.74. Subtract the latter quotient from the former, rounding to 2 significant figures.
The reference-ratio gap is 0.019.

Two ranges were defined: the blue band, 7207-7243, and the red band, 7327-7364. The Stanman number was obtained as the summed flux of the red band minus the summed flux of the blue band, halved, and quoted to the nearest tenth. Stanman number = 2.3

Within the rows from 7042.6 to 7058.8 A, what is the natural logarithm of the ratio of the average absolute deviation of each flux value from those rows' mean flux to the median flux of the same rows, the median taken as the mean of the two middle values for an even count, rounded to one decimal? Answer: -3.7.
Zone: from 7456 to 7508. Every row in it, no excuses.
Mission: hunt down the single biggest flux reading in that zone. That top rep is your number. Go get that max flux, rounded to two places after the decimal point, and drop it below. 21.34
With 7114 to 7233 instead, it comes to 20.57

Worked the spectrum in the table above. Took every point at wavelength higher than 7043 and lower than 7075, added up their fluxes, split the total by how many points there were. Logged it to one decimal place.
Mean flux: 19.7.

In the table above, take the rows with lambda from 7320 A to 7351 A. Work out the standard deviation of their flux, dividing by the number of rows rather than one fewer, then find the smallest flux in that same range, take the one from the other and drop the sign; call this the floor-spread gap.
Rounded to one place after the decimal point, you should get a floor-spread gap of 19.9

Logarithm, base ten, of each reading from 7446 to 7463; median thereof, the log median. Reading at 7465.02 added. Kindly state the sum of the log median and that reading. 22.4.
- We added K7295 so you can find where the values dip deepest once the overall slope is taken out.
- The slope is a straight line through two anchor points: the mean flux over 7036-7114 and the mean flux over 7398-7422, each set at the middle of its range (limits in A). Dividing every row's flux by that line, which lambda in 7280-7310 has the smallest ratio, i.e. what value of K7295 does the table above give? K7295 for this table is 7285.02 A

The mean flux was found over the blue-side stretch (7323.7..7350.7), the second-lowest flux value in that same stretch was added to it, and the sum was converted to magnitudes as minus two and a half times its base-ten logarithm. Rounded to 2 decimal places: -4.02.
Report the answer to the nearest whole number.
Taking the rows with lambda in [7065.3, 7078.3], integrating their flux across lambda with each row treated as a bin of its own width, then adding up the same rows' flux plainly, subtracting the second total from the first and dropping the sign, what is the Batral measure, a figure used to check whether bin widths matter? 182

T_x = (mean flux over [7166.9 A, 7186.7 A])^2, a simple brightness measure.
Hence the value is 400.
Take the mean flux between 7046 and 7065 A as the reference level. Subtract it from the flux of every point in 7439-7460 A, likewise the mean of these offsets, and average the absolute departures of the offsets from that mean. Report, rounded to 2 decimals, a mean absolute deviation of 0.46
